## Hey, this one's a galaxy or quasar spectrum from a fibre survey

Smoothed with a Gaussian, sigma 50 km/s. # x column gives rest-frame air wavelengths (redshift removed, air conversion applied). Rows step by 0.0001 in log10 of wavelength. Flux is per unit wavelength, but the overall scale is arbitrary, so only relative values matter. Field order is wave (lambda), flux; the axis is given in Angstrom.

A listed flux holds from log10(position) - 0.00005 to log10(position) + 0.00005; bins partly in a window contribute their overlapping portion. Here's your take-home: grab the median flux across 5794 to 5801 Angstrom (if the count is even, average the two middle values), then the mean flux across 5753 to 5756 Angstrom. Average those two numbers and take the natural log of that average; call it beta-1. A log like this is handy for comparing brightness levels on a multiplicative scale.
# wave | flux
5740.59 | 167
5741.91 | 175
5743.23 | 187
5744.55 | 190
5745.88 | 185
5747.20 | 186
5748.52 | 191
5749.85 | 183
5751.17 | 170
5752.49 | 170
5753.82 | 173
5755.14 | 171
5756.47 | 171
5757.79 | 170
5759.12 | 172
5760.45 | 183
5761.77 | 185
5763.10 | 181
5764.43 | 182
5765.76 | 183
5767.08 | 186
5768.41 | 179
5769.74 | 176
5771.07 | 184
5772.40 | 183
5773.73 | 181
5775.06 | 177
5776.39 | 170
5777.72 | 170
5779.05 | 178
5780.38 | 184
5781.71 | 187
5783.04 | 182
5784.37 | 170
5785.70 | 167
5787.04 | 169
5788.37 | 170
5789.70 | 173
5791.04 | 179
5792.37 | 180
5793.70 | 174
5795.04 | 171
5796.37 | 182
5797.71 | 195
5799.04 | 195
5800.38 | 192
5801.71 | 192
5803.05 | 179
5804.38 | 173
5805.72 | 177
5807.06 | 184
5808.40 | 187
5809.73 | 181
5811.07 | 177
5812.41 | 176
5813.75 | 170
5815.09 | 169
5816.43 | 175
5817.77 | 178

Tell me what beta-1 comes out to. 5.20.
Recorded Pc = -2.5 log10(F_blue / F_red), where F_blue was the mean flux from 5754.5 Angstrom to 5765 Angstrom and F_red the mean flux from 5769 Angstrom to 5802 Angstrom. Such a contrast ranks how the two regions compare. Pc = 0.014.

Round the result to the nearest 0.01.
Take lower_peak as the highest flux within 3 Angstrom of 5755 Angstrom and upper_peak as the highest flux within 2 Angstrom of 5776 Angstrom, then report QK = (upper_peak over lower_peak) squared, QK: 1.05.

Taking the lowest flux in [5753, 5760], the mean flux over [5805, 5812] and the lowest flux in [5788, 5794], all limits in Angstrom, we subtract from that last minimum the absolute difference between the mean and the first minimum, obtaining 159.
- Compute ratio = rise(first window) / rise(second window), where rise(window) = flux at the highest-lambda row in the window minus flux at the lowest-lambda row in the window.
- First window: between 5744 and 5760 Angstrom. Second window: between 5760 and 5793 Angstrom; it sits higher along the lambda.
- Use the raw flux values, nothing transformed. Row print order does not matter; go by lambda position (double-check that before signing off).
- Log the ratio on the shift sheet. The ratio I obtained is 6.0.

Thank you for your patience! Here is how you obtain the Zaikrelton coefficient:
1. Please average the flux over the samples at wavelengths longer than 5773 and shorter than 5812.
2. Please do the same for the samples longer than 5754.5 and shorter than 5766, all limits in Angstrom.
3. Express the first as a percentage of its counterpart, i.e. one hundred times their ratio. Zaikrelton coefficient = 101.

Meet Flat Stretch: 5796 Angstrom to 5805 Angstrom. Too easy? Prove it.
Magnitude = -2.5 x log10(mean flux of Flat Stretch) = -5.68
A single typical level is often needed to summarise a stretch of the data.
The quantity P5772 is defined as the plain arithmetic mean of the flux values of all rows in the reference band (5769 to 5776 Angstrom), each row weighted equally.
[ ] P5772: 180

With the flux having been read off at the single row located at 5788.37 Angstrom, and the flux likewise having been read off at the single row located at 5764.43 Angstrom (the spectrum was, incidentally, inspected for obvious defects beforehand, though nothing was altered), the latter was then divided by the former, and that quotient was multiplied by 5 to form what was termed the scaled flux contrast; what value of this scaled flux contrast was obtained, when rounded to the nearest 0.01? 5.35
